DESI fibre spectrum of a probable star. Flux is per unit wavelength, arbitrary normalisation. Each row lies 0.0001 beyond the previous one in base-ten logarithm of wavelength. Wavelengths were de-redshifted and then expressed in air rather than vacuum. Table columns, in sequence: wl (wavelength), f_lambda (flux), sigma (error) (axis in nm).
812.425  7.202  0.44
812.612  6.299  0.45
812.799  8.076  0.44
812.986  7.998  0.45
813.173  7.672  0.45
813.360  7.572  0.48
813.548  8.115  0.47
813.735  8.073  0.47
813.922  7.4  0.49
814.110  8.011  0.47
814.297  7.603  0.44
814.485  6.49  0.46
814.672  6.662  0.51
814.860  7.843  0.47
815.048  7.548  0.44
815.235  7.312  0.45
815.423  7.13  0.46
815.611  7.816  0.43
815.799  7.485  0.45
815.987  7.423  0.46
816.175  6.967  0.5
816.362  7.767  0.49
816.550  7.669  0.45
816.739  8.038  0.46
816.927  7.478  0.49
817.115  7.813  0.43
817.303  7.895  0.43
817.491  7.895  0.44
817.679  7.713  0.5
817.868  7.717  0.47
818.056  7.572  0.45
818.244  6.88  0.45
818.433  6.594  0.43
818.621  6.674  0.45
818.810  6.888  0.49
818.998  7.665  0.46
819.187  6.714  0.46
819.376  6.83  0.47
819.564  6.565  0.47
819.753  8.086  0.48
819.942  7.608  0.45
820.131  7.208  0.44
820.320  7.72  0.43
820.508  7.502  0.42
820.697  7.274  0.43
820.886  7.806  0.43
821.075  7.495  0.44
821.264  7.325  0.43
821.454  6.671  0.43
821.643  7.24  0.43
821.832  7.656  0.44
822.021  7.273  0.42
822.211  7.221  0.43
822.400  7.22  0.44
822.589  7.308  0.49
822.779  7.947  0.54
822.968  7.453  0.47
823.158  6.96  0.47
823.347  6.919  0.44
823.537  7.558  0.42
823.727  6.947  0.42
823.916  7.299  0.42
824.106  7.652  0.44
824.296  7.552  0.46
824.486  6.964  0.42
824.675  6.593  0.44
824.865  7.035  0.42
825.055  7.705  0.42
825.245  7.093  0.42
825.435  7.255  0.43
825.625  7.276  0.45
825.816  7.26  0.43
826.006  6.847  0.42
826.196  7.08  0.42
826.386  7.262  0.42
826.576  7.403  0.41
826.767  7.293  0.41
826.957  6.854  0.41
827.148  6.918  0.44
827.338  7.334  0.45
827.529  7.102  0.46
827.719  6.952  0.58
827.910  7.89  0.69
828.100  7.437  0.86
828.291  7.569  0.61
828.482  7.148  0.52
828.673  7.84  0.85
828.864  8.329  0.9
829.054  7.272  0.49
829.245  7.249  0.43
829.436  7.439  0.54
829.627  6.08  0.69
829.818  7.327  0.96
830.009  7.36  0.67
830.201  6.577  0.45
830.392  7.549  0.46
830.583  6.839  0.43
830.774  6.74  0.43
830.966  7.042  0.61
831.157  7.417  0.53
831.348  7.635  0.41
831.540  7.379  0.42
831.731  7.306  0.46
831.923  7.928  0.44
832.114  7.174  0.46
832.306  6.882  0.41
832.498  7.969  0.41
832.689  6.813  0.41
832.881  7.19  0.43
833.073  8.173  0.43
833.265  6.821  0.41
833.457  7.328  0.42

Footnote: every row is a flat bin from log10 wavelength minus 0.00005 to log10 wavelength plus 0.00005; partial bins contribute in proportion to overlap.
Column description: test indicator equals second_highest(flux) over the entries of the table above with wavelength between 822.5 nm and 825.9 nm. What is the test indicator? 7.705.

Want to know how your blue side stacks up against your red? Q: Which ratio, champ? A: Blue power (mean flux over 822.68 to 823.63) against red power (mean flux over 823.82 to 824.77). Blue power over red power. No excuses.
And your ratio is 1.02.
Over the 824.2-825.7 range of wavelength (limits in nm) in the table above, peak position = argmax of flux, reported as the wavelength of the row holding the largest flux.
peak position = 825.055 nm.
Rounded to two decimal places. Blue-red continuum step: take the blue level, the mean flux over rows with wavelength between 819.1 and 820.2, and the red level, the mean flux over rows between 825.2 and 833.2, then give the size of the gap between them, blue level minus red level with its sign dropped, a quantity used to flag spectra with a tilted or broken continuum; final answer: 0.10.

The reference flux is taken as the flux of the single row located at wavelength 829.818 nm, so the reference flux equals 7.327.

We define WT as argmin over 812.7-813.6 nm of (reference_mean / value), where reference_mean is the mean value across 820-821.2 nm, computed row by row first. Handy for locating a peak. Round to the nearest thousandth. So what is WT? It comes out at 813.548 nm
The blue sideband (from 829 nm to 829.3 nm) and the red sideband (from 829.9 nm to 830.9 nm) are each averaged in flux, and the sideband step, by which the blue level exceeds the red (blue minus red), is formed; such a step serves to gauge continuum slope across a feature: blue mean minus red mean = 0.25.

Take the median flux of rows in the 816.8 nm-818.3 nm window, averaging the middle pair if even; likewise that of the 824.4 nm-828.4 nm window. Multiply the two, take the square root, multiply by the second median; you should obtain 54.3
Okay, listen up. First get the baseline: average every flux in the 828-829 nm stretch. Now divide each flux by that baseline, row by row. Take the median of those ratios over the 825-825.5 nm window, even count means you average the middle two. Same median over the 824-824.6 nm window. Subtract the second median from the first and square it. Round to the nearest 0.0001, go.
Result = 0.0015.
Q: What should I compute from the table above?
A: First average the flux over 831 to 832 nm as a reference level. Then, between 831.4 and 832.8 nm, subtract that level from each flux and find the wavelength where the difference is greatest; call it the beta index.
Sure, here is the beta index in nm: 832.498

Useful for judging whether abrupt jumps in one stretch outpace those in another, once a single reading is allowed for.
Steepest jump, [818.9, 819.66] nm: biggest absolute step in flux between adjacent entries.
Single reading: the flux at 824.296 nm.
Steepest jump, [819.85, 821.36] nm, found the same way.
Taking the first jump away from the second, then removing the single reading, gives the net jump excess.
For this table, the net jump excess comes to -8.0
